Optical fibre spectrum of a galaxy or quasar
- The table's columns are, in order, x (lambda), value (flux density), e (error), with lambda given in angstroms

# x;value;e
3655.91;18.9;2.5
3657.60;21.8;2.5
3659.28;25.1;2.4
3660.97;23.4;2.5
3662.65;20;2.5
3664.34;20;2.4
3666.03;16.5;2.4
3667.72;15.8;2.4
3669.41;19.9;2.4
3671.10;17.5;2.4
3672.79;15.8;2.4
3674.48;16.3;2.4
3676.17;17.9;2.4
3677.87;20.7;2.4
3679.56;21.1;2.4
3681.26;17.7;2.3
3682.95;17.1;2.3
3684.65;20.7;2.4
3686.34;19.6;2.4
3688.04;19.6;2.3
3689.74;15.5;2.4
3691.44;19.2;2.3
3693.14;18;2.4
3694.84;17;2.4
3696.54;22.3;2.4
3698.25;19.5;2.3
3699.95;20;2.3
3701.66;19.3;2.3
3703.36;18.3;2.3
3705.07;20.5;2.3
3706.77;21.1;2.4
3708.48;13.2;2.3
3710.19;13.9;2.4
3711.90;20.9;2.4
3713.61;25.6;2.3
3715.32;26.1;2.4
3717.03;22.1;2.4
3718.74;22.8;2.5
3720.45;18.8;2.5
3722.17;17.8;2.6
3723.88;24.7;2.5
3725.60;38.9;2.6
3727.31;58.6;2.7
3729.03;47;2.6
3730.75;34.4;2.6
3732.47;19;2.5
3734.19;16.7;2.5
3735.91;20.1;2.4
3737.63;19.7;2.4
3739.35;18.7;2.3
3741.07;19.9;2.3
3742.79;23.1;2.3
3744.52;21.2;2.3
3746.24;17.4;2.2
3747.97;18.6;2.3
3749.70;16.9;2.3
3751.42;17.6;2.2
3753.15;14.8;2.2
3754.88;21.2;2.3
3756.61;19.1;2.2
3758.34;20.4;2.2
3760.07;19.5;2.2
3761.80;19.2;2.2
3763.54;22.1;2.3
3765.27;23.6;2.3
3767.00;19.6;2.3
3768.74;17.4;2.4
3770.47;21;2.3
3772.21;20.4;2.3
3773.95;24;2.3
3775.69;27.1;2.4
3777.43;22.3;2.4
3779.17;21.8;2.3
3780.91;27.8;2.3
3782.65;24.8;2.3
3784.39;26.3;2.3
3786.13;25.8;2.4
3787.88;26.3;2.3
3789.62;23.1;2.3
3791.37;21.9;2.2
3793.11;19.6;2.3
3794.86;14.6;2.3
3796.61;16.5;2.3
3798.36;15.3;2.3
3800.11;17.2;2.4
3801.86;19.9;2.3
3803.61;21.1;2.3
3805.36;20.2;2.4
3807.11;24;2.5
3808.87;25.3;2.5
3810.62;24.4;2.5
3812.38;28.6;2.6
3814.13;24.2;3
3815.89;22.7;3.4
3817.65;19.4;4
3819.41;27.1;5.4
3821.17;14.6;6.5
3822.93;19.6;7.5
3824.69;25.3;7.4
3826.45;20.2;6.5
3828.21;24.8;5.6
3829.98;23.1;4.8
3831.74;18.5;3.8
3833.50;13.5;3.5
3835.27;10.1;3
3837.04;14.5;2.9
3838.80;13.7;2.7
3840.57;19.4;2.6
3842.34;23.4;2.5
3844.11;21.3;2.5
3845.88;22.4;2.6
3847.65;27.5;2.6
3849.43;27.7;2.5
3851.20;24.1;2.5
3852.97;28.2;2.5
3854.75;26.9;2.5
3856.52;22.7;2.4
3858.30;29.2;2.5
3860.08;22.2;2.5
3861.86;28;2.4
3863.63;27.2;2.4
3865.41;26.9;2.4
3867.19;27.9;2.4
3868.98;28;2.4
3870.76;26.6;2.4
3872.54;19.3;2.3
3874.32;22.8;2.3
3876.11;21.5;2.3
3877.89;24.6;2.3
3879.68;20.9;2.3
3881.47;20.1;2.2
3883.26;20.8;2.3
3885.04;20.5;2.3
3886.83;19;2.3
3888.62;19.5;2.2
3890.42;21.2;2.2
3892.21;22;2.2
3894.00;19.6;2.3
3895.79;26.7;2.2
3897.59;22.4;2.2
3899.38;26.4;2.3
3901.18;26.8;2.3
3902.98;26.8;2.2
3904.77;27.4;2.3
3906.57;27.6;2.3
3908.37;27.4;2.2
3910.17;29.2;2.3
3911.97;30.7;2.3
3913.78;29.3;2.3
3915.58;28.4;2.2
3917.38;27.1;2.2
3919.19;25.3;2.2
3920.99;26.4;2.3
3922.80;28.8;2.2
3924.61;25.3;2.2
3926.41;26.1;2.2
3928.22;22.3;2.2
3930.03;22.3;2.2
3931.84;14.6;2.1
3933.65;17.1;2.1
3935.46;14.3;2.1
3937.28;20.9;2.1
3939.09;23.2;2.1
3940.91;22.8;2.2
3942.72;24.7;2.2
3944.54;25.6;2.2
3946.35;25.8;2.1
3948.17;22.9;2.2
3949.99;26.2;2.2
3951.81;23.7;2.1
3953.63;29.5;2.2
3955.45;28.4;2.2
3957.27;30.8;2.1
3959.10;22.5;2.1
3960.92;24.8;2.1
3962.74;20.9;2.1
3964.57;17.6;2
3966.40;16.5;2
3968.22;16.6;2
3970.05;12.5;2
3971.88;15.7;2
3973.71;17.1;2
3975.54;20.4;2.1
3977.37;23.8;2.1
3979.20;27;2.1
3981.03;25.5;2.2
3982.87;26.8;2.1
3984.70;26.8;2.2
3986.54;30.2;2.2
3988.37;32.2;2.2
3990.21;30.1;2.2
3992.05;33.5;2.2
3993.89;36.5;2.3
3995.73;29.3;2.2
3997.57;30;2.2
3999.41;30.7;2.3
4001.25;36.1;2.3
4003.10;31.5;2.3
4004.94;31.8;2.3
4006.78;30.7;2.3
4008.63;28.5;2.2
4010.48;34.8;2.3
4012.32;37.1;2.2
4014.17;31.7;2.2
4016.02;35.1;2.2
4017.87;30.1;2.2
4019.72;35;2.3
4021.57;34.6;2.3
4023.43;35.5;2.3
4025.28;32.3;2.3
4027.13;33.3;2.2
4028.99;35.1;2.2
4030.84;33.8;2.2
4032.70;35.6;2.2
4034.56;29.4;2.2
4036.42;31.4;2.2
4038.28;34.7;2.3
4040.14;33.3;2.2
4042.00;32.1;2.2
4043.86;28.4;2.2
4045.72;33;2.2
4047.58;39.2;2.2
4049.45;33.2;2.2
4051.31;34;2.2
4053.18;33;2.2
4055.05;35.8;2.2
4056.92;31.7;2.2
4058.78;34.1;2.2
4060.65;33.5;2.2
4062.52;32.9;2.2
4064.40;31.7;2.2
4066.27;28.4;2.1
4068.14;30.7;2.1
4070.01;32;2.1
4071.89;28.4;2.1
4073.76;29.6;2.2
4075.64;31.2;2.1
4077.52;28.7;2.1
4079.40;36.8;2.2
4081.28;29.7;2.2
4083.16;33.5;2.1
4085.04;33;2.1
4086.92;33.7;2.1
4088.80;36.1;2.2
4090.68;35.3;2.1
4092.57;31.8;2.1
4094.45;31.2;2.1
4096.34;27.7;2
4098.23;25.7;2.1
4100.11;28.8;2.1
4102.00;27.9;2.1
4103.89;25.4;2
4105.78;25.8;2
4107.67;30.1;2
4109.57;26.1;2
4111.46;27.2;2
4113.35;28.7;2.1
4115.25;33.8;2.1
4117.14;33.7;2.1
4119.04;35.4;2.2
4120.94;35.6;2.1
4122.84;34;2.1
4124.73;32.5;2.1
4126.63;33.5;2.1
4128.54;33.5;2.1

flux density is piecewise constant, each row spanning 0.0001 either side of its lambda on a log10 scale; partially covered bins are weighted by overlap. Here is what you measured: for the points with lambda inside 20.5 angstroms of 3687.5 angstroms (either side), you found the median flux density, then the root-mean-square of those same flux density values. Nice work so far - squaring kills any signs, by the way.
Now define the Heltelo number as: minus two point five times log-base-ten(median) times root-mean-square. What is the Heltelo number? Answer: -61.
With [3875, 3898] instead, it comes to -71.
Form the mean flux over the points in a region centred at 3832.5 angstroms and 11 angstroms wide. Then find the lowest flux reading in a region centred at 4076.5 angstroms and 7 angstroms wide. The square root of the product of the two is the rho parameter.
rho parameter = 22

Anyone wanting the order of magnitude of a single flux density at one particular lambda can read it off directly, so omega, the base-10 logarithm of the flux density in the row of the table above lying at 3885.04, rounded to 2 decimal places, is 1.31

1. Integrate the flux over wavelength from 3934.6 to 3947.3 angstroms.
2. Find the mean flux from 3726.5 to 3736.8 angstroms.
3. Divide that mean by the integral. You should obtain 0.11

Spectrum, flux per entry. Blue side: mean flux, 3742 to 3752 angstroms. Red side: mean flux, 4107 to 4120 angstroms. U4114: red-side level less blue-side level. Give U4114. 12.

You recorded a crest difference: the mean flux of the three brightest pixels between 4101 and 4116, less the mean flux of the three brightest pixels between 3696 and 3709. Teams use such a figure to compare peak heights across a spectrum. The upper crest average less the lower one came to 10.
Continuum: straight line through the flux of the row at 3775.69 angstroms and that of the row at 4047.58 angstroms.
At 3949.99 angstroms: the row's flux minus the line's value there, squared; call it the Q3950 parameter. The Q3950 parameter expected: 75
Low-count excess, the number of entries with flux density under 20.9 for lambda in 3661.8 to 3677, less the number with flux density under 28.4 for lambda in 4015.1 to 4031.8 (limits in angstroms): 9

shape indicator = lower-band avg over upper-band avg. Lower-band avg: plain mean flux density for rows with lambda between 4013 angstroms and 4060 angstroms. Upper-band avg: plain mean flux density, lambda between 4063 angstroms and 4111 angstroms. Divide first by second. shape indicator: 1.10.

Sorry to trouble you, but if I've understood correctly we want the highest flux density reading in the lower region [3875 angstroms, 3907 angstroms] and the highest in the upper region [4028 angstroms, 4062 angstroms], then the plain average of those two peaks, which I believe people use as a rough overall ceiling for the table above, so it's 33.4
